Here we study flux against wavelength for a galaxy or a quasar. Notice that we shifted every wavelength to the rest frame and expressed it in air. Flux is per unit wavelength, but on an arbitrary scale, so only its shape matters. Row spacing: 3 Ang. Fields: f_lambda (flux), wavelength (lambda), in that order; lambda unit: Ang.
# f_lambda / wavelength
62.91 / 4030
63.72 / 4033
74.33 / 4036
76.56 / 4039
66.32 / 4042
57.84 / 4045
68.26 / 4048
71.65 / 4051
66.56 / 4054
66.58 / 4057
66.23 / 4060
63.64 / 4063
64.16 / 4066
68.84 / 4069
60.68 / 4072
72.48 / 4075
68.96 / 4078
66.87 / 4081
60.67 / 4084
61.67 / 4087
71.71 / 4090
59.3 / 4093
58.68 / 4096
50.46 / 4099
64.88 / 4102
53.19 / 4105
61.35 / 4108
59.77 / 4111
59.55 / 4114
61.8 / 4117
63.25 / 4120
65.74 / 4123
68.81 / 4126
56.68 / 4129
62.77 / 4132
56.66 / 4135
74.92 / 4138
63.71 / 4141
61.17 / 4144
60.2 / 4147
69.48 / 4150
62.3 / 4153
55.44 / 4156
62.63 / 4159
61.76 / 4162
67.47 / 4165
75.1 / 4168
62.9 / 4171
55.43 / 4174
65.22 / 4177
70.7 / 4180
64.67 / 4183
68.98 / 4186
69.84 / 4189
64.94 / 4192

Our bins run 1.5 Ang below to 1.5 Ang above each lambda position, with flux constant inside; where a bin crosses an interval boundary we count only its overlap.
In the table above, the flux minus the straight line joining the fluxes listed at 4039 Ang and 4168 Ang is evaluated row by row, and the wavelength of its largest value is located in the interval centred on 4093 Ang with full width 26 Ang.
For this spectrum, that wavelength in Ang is 4090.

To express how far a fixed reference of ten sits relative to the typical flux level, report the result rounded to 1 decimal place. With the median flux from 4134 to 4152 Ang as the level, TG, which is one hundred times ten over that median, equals 16.0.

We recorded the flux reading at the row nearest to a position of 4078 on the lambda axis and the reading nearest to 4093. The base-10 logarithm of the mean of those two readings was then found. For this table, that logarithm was 1.807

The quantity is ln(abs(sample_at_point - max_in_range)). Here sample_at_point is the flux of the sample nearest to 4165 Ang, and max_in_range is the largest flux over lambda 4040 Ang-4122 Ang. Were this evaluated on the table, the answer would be 1.6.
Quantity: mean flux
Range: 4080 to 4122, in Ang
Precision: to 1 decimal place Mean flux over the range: 60.9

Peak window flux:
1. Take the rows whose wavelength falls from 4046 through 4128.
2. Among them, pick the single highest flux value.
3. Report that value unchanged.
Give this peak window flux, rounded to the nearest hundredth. 72.48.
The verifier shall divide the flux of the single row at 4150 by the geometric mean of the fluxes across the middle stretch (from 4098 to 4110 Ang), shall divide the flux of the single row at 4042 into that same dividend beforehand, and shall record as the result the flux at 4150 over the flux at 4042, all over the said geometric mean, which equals 0.018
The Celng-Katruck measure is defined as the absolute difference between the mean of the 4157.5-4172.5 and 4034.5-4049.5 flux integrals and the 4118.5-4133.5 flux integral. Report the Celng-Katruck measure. 58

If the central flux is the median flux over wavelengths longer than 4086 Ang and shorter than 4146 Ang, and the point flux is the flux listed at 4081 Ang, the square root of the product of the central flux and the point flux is 64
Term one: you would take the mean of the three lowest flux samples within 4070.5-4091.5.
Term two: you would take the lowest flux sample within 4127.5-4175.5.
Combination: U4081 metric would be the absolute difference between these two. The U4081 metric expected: 5.6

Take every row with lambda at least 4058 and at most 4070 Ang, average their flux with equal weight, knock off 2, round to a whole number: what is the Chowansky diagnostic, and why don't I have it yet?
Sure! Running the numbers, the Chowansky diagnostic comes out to 64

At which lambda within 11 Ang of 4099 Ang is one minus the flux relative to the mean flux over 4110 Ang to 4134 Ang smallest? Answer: 4090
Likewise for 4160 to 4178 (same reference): 4168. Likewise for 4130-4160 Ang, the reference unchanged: 4138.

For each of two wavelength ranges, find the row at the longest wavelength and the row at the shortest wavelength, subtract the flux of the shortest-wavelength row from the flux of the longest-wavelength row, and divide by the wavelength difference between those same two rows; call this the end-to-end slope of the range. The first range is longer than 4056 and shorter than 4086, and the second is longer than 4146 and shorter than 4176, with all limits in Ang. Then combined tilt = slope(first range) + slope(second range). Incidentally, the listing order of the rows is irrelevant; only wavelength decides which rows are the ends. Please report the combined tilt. -0.4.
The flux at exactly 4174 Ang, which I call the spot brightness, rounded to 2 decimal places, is 55.43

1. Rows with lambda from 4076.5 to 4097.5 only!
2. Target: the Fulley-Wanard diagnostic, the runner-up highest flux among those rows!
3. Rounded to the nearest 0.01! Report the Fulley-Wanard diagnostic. 68.96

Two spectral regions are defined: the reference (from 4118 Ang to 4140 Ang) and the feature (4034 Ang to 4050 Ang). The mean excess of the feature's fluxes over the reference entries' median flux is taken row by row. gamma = 5.4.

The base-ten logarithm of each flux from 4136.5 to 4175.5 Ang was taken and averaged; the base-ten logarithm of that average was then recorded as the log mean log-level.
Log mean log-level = 0.256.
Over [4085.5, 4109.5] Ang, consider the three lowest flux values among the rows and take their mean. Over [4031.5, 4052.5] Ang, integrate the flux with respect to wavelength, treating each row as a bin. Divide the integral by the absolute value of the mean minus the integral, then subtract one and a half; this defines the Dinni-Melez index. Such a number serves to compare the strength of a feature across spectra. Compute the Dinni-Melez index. -0.461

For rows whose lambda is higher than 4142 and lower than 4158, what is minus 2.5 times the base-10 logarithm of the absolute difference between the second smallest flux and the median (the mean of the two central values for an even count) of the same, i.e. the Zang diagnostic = 0.0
